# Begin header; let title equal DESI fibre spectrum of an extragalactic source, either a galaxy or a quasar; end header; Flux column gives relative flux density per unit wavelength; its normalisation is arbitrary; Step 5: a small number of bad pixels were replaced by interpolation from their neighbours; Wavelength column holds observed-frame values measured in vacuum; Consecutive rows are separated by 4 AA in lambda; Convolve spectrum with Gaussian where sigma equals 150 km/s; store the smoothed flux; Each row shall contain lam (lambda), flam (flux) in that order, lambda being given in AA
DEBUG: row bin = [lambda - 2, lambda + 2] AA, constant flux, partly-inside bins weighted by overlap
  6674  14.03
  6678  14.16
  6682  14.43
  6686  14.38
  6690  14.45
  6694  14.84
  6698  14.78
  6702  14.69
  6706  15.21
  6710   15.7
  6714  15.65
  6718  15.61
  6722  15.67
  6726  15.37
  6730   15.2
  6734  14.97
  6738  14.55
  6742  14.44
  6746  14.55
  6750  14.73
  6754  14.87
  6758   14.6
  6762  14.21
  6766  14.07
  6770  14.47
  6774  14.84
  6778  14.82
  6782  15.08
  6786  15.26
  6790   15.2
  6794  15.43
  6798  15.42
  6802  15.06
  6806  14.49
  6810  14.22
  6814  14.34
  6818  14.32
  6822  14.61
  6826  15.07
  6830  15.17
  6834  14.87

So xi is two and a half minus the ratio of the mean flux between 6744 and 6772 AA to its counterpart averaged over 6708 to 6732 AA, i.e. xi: 1.57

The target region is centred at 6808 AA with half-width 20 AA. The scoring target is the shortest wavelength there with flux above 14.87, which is 6790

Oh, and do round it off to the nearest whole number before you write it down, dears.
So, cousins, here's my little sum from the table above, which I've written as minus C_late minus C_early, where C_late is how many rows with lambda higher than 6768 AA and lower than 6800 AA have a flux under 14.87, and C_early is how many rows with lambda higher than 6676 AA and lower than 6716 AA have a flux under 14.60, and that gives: -7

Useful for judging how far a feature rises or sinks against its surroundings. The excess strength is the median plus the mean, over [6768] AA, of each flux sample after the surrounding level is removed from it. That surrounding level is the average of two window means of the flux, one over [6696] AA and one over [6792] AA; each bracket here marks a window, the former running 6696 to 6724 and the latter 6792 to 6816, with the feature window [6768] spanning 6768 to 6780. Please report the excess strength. -0.63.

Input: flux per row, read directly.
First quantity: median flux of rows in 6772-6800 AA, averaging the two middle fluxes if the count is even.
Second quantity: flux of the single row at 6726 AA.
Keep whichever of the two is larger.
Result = 15.4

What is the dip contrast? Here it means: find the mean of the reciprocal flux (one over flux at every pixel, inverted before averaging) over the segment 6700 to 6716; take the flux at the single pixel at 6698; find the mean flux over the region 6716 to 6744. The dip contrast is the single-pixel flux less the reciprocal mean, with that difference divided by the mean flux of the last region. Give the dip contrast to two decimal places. 0.97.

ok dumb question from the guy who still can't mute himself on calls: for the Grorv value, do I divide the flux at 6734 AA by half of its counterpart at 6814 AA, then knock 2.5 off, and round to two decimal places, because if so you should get -0.41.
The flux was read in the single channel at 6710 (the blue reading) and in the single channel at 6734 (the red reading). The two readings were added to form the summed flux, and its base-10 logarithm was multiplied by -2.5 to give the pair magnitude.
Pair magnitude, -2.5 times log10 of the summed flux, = -3.72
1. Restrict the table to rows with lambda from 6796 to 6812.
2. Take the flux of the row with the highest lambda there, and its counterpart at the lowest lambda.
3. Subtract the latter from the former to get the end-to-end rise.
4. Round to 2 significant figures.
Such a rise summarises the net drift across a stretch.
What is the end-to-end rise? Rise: -1.2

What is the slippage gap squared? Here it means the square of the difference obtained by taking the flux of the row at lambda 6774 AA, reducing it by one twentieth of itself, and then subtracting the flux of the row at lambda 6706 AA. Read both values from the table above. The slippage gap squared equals 1.24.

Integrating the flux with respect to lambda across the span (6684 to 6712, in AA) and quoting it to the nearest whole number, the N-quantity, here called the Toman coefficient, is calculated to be 416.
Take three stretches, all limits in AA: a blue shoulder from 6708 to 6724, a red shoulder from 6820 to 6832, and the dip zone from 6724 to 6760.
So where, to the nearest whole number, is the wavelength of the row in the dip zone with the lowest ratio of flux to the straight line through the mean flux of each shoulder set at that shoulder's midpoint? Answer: 6742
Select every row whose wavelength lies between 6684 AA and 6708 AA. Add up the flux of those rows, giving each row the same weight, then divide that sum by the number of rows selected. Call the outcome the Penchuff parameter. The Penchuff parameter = 14.7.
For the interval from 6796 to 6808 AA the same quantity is 15.0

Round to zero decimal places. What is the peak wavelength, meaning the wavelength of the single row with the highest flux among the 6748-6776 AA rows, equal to 6754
